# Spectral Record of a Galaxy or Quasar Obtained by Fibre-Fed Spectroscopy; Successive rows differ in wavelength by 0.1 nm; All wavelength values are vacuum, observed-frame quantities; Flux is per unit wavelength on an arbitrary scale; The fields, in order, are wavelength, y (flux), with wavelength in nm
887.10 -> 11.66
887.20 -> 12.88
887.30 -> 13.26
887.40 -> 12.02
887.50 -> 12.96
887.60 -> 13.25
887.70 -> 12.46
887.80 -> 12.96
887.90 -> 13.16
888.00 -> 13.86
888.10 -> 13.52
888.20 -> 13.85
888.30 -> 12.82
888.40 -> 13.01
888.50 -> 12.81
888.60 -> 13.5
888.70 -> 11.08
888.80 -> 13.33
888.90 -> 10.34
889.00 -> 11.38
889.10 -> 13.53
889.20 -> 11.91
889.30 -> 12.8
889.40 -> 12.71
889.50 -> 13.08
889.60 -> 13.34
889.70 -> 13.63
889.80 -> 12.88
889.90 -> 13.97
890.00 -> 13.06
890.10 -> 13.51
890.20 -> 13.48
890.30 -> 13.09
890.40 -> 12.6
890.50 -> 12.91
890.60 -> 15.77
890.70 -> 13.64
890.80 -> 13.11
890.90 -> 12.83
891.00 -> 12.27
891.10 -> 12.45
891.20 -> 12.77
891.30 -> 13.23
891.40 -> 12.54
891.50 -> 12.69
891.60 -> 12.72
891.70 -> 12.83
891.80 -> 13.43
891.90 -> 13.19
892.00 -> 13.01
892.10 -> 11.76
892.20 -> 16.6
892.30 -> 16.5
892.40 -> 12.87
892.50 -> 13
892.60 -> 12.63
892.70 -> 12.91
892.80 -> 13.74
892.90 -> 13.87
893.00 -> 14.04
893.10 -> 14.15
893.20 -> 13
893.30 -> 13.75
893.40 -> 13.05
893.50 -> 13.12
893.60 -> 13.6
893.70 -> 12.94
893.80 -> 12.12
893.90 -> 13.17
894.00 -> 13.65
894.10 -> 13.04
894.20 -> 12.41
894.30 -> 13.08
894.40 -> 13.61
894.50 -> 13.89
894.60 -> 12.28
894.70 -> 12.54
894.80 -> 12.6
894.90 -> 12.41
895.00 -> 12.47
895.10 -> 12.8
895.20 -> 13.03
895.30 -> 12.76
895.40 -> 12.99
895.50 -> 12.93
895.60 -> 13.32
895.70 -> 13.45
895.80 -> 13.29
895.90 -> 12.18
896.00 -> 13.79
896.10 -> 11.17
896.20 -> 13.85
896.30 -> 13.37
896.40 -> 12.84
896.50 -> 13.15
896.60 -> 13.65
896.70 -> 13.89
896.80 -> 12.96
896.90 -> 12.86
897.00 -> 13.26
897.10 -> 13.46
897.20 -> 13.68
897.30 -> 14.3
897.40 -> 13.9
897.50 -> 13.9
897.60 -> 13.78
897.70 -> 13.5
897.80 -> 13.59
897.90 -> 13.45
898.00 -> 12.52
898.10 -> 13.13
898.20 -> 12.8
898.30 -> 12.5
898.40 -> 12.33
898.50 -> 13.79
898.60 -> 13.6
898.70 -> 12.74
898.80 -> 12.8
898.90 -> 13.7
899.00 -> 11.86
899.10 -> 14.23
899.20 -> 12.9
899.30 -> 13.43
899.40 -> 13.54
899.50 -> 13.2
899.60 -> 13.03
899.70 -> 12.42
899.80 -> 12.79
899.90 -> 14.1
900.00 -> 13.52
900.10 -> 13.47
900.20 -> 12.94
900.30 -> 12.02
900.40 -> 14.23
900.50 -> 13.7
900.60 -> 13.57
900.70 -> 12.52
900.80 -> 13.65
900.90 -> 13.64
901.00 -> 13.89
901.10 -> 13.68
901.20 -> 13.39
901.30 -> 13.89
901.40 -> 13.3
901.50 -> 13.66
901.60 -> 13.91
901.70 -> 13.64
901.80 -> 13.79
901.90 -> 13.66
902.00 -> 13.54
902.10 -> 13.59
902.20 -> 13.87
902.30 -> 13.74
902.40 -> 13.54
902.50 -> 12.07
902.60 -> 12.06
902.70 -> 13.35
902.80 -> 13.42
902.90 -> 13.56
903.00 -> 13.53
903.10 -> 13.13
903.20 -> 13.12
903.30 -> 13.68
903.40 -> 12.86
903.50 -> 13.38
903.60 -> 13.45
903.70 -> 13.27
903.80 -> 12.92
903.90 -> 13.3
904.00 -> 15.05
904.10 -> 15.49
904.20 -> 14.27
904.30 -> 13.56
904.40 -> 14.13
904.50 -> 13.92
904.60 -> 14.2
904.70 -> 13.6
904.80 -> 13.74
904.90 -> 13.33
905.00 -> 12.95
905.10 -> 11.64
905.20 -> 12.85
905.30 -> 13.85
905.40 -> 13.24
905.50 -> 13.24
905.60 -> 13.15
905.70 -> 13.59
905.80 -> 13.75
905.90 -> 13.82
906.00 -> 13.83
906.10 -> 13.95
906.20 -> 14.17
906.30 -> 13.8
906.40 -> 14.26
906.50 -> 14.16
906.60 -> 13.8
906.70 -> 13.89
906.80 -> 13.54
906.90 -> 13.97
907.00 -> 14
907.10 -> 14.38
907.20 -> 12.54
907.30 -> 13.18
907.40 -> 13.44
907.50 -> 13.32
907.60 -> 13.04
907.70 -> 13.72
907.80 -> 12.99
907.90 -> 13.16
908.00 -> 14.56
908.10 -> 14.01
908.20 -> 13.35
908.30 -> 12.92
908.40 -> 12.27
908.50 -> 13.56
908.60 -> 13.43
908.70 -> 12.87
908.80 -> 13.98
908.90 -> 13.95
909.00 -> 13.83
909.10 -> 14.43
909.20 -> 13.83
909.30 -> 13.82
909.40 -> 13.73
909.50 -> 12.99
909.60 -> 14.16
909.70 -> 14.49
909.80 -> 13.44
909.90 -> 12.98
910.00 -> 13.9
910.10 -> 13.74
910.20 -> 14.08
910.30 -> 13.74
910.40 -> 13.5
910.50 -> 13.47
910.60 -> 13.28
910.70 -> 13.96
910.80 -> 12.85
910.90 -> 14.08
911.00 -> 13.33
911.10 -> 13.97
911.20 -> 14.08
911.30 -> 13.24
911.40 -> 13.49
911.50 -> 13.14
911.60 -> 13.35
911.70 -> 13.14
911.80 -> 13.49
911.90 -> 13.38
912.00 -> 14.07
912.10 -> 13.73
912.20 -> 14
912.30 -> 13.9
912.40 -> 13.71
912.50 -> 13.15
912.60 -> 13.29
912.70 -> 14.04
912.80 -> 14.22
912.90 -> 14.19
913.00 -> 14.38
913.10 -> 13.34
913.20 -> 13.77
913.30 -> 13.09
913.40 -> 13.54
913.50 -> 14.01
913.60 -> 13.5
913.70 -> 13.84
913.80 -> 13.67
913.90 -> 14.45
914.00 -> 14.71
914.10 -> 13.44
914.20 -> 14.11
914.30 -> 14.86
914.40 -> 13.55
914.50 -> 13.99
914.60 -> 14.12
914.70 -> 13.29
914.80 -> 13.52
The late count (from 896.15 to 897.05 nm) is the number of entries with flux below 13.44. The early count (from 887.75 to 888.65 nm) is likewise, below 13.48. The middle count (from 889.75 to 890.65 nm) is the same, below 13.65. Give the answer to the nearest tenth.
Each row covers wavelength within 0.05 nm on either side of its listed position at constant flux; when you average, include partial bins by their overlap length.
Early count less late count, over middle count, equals -0.1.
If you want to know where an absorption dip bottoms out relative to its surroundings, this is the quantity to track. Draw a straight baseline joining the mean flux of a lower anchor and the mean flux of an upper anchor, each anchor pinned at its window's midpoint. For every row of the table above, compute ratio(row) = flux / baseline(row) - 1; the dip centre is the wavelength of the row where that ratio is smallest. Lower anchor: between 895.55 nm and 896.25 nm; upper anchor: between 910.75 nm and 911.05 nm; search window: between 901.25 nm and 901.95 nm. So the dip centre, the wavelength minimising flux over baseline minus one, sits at 901.40 nm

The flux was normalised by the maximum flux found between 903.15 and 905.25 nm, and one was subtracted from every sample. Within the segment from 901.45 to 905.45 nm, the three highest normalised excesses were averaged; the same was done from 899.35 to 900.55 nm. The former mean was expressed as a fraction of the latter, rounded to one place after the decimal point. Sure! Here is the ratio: 0.4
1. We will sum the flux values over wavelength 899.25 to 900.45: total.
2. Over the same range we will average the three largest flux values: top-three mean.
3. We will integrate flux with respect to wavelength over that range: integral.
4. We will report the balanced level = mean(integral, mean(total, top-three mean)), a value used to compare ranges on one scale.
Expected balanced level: 51.1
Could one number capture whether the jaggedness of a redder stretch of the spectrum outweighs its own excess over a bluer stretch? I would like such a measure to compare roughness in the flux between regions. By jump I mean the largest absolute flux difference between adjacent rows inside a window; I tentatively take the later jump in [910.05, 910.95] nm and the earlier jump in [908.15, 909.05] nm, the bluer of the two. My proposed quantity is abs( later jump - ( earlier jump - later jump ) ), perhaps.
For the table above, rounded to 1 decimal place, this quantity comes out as 1.2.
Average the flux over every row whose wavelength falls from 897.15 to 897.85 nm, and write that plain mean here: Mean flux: 13.8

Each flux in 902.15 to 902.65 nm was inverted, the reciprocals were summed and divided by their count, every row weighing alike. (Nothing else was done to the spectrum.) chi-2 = 0.077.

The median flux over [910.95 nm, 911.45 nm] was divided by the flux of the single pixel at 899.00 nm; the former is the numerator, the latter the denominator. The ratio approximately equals 1.14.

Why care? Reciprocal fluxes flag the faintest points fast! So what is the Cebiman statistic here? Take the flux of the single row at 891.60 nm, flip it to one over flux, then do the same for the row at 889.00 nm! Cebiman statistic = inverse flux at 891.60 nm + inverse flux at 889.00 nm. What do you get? 0.166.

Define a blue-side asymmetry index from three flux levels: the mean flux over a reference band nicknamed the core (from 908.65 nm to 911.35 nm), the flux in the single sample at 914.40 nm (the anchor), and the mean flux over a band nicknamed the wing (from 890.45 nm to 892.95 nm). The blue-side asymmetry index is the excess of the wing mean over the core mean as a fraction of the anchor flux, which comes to -0.03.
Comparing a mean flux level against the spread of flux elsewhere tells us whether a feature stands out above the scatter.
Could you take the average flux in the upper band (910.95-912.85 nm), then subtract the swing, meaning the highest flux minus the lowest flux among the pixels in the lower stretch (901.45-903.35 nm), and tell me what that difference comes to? 11.8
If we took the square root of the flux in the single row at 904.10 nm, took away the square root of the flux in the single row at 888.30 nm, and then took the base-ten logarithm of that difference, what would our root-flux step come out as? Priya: -0.45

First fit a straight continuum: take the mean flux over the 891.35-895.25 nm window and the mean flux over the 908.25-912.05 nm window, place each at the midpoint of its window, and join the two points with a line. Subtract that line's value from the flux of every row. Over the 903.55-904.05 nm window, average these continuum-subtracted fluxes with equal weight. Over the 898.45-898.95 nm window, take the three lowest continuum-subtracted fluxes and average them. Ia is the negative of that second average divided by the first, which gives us 1.7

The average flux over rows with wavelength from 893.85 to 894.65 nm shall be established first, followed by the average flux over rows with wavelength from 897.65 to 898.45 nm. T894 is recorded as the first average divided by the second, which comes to 1.013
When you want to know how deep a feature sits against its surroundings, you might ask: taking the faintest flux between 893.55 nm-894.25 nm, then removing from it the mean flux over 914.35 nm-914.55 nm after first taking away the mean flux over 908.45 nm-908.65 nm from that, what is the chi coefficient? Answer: 11.8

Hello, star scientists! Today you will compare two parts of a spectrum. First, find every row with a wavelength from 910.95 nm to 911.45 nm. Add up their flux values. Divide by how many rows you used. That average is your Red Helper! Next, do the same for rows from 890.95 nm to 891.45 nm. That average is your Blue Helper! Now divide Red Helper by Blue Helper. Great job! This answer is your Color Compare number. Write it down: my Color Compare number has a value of 1.08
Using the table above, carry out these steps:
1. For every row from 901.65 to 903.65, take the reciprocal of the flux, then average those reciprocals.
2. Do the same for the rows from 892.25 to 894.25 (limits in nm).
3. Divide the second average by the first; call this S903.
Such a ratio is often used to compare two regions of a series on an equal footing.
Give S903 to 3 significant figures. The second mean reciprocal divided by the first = 1.00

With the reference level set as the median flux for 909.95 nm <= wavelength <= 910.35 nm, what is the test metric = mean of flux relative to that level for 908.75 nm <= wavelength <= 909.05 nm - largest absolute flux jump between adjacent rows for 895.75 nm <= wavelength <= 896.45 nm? -1.7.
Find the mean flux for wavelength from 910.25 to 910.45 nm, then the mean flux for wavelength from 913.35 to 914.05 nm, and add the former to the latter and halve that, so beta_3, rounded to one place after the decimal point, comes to 13.8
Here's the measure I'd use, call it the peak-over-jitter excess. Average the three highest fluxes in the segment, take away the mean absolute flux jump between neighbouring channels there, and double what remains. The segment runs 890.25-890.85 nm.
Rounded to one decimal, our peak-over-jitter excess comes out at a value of 25.8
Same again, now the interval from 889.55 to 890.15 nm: 26.0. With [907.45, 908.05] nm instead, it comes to 26.4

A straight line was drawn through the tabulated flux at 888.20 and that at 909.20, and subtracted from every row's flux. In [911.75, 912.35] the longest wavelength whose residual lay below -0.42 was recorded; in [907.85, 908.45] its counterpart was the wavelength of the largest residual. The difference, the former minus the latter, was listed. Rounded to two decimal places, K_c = 3.90 nm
